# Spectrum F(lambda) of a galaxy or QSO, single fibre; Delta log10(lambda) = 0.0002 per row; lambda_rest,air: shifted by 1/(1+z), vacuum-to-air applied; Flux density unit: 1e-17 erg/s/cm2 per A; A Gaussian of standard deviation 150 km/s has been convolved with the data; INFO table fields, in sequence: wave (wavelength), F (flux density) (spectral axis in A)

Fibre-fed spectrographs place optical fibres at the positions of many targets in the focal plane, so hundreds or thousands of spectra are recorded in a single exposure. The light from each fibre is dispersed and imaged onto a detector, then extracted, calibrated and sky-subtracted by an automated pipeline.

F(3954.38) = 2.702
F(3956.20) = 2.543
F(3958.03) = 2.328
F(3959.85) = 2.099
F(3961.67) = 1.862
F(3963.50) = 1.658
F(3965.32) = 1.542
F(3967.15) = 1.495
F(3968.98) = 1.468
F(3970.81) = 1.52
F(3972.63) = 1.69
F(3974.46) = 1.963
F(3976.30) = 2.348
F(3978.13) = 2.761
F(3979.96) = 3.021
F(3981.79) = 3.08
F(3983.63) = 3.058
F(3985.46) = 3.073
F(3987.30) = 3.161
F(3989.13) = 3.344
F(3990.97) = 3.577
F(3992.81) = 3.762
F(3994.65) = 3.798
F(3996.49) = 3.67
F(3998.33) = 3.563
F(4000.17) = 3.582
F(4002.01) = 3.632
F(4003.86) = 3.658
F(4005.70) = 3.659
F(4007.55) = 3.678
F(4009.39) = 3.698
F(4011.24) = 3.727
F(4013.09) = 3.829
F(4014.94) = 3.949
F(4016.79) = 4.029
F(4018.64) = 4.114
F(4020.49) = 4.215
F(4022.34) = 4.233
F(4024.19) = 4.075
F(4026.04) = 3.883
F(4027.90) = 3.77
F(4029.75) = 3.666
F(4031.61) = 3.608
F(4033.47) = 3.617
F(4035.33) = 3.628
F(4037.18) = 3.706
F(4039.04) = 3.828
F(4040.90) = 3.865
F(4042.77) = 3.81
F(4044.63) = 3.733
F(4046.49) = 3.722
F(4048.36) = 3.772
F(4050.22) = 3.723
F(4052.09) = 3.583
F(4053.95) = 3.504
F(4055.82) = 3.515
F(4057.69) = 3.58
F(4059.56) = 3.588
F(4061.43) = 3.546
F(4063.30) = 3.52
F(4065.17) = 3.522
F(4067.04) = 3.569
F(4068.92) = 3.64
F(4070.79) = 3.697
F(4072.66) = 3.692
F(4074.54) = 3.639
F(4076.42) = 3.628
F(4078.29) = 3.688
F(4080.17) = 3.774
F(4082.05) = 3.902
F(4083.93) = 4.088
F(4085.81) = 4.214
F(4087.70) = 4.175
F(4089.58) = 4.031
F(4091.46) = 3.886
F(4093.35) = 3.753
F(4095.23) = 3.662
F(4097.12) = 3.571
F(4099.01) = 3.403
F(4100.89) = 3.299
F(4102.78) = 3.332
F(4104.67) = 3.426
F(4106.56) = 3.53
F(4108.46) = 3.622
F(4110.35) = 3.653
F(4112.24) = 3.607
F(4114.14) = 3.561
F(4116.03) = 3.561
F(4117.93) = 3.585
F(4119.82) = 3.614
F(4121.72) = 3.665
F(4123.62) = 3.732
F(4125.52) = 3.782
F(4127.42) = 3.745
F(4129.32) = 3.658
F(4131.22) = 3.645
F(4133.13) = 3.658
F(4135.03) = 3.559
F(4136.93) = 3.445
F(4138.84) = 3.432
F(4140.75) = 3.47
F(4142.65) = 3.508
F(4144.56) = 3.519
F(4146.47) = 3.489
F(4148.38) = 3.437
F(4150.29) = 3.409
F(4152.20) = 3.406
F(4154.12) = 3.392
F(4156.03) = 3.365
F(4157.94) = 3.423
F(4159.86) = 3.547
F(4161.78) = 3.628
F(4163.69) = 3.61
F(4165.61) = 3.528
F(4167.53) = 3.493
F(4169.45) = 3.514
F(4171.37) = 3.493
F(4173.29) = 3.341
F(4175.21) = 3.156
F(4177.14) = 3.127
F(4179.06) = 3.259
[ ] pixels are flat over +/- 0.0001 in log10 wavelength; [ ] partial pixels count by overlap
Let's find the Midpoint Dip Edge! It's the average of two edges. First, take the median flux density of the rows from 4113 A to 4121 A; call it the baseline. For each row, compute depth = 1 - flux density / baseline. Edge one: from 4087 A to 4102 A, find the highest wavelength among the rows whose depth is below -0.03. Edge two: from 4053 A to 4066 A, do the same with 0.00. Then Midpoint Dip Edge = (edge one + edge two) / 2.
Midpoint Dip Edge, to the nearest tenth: 4076.5 A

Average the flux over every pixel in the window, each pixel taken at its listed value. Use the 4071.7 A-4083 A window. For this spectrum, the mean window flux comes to 3.7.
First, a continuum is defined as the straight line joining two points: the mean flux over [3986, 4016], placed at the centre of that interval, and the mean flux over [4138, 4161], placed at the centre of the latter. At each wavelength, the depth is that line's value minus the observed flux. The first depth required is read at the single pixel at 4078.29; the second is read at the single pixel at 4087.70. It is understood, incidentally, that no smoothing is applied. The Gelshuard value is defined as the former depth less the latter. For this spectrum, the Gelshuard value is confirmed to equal 0.50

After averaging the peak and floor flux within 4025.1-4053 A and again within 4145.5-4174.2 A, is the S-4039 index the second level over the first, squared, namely 0.87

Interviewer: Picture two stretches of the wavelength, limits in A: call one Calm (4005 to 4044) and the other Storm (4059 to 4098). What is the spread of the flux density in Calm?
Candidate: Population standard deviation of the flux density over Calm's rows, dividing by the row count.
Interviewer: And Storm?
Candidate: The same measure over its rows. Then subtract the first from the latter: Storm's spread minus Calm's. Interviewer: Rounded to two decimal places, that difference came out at 0.02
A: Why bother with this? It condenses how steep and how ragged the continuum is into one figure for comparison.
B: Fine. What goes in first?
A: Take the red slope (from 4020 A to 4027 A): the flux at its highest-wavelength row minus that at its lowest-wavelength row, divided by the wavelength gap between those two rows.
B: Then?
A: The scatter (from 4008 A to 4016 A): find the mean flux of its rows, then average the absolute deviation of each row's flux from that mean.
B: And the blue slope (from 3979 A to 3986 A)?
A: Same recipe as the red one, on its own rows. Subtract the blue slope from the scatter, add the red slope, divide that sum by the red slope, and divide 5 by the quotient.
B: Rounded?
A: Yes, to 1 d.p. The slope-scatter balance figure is -15.8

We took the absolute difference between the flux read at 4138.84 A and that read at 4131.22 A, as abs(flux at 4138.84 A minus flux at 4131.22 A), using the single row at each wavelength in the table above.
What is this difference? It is 0.21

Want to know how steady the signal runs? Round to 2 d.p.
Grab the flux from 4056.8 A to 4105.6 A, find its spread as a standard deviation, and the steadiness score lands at 0.24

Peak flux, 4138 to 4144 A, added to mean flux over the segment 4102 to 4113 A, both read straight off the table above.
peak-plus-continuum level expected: 7.0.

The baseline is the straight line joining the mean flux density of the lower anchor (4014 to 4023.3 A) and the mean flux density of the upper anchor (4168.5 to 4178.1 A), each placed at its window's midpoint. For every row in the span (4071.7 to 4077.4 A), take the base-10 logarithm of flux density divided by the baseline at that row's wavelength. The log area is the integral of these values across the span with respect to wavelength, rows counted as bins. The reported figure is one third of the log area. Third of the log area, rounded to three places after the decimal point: -0.038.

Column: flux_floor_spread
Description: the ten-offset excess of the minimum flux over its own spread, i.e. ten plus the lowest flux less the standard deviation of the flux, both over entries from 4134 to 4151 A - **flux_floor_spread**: 13.4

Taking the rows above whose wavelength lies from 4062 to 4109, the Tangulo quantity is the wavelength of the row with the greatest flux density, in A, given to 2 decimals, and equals 4085.81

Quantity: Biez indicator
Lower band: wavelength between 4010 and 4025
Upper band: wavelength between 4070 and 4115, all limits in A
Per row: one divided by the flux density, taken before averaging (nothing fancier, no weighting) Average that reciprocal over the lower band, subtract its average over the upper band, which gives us -0.022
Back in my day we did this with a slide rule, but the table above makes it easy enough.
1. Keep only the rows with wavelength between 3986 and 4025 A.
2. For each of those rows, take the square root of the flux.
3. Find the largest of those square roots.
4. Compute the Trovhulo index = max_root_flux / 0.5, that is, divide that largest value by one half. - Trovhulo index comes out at 4.1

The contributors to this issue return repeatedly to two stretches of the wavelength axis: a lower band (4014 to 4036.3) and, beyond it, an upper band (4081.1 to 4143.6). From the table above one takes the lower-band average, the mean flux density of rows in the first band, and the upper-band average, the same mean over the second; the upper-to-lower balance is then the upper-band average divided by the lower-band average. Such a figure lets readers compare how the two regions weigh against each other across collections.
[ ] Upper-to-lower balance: 0.94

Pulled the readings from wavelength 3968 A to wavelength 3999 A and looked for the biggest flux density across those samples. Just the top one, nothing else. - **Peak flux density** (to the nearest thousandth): 3.798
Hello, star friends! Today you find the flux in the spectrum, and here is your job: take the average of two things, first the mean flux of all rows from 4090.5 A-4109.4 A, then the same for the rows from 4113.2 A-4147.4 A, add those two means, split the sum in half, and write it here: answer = 3.57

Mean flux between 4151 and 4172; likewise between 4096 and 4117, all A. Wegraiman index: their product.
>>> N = 12.2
